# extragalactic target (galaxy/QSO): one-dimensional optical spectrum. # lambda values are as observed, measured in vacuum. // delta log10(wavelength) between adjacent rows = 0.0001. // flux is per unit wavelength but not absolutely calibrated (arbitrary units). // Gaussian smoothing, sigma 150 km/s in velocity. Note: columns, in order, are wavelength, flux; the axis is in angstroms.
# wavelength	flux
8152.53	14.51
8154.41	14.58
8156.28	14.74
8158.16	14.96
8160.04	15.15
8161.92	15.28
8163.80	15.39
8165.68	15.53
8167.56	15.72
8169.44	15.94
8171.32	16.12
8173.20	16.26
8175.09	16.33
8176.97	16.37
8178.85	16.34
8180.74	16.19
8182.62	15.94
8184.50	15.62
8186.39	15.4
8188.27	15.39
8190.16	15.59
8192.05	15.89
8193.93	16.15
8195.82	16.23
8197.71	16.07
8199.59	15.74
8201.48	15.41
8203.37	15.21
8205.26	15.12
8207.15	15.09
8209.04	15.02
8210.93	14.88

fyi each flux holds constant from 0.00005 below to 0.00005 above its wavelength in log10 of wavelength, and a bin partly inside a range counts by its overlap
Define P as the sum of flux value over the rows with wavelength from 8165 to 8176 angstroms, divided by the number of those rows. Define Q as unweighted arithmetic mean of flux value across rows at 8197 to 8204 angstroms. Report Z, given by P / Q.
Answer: 1.02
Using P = 16.0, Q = 15.6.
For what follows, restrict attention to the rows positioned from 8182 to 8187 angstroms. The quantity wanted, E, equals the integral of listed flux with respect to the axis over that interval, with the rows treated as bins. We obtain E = 78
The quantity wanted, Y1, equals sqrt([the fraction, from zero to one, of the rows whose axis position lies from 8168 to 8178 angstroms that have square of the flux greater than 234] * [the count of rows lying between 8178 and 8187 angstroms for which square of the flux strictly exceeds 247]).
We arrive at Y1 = 1.7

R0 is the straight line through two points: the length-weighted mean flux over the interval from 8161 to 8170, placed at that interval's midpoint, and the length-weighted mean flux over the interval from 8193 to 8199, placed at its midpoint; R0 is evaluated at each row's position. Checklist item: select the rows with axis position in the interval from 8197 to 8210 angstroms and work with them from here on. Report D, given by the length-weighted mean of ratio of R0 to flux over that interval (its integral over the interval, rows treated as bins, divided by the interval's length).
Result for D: 1.06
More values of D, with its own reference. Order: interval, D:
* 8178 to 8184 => 0.98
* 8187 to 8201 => 1.02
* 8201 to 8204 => 1.06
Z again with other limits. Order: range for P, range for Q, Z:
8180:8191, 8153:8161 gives 1.06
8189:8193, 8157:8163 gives 1.04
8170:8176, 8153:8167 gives 1.08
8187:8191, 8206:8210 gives 1.03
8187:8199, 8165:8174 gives 1.00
